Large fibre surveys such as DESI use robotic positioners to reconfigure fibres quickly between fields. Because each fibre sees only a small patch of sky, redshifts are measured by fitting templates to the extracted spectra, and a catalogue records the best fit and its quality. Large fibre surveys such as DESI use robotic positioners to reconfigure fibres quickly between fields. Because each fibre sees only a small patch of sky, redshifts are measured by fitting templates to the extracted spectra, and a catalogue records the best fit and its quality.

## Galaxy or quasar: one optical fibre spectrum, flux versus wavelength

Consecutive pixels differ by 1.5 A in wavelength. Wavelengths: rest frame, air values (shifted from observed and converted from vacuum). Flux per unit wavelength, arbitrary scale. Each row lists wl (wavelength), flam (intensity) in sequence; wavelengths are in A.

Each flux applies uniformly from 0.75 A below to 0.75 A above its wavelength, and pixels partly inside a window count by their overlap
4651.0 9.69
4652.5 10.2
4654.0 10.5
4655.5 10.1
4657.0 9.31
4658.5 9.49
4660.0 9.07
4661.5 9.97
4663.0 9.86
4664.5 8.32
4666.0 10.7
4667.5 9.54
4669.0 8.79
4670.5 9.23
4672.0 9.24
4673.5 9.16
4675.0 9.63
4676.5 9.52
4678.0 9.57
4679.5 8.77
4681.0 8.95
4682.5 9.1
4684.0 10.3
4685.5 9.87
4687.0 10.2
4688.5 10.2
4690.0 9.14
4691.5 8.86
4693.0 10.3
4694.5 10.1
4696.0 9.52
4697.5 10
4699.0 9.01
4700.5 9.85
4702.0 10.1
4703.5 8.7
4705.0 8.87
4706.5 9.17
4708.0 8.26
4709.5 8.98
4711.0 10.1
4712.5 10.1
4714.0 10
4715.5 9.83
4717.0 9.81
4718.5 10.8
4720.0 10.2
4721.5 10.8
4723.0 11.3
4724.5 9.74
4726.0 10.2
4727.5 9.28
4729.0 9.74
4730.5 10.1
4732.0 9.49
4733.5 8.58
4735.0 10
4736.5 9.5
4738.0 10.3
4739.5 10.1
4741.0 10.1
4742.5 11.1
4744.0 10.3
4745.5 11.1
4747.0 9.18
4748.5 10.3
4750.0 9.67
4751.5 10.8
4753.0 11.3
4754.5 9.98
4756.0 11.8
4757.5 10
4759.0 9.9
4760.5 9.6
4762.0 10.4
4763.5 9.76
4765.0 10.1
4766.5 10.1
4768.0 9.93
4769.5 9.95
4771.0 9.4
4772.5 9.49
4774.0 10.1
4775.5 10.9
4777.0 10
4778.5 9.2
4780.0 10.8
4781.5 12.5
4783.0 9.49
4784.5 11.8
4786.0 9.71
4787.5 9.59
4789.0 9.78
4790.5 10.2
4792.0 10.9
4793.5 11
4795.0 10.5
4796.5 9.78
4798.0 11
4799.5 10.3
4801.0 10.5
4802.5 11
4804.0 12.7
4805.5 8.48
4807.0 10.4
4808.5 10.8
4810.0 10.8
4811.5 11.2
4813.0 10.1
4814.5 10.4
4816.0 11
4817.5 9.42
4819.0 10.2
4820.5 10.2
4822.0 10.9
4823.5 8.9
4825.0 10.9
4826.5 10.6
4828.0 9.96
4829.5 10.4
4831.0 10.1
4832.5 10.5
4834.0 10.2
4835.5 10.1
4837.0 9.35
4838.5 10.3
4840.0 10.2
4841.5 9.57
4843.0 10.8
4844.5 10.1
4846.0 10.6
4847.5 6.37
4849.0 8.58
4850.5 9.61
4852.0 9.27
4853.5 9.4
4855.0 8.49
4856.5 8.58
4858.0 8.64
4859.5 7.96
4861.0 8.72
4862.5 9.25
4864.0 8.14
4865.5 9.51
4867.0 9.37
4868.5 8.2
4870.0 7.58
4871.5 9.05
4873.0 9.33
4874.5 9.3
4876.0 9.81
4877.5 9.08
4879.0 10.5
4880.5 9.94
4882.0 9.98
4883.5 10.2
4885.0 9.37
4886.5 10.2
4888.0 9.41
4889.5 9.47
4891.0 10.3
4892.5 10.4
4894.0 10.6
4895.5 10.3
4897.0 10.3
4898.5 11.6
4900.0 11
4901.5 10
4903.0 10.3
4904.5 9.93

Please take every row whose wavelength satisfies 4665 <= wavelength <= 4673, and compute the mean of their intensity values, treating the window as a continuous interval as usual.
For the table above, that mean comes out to 9.5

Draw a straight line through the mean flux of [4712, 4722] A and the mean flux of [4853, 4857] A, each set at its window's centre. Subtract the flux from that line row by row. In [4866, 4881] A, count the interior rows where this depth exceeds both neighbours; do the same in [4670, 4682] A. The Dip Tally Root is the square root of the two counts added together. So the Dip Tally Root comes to 2.45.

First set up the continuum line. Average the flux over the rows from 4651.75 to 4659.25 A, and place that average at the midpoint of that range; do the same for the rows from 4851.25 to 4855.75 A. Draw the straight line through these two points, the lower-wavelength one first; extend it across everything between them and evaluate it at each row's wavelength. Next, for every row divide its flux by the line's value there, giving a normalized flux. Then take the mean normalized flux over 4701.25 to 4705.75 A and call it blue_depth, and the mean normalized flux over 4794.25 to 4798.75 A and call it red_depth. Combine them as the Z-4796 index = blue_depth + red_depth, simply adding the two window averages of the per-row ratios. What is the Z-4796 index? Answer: 2.07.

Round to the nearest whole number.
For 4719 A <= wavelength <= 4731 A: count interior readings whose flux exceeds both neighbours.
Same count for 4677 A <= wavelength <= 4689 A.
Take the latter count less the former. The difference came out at -1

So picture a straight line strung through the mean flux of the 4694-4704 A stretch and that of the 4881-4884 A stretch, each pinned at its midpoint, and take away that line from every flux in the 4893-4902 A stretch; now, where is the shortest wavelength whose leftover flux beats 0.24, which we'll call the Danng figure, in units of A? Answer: 4894.0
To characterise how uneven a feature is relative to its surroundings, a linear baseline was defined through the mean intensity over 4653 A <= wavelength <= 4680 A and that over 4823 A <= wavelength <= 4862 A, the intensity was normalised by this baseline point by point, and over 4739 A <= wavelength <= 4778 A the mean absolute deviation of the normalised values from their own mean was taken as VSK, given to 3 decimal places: 0.050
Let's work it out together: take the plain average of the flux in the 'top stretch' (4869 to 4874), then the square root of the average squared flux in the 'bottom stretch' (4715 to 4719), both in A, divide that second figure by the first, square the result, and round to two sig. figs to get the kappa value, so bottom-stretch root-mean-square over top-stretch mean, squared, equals 1.4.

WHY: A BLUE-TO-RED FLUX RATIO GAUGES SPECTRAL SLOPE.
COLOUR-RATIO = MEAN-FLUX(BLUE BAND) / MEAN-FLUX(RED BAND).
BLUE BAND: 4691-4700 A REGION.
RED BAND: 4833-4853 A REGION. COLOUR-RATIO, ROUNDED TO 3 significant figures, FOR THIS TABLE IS 1.00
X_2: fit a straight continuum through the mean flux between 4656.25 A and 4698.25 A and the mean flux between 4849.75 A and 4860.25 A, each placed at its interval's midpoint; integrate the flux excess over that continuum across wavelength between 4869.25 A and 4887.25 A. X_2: 14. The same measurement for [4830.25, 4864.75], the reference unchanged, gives 16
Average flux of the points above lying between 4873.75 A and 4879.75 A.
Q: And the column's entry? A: 9.7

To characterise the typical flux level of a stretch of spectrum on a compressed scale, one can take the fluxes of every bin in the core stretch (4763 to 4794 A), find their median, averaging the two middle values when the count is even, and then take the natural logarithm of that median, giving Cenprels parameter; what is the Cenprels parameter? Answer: 2.30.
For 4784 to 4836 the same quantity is 2.34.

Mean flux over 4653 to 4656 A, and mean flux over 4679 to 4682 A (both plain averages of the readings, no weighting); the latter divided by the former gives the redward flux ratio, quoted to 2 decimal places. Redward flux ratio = 0.86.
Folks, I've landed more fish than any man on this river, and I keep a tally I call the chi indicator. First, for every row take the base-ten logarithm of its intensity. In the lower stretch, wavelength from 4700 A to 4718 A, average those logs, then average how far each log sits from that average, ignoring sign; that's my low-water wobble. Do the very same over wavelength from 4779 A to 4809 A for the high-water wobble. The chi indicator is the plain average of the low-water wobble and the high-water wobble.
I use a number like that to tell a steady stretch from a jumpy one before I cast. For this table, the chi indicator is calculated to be 0.028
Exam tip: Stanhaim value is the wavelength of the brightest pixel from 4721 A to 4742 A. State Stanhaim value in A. 4723.0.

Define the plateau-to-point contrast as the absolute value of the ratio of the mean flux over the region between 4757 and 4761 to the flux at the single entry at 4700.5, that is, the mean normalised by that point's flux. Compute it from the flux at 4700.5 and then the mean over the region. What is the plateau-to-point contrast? 1.00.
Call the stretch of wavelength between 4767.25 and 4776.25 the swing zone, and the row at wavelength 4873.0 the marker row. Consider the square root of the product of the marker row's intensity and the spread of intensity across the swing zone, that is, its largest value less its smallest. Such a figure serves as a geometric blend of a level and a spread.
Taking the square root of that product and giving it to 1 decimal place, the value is 3.7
